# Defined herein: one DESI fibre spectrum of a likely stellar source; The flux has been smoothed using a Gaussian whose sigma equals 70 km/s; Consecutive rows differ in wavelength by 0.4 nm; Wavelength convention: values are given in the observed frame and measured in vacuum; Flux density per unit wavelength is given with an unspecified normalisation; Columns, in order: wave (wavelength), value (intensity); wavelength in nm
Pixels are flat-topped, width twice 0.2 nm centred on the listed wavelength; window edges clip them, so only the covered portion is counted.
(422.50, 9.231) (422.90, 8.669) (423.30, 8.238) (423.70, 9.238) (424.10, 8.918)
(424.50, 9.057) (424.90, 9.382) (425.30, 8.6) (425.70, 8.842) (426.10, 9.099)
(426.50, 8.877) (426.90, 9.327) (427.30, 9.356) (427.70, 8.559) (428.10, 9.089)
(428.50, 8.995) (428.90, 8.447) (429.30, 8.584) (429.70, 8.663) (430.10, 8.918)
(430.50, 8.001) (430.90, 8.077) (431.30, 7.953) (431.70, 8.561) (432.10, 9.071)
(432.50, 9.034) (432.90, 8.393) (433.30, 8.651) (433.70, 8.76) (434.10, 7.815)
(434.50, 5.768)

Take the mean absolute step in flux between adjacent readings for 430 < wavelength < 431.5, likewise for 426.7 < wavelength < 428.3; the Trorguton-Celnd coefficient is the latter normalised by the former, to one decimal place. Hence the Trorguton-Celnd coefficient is 1.2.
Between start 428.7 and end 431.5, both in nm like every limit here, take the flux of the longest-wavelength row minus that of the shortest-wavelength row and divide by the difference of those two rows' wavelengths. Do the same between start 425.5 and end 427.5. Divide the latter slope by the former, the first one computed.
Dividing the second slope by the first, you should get -1.6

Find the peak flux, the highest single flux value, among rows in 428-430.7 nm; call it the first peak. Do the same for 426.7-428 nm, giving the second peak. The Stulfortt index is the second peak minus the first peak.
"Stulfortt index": 0.27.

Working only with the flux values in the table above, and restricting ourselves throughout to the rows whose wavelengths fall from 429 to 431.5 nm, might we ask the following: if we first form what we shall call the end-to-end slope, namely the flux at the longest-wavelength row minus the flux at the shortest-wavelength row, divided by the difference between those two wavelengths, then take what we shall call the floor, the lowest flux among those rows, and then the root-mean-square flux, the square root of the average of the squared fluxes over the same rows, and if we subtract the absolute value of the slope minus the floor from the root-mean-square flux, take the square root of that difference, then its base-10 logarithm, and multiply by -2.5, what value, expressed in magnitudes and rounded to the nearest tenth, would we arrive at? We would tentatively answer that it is 1.2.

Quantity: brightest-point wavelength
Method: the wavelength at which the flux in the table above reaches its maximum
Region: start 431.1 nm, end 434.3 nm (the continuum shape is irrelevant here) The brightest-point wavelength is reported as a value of 432.10 nm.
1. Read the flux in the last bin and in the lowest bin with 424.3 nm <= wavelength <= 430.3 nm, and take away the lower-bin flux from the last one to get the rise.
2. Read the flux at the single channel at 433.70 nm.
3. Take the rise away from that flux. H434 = 8.9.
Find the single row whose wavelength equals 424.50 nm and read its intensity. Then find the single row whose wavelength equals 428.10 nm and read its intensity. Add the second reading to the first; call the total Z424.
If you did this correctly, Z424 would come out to 18.1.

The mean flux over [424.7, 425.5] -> 8.99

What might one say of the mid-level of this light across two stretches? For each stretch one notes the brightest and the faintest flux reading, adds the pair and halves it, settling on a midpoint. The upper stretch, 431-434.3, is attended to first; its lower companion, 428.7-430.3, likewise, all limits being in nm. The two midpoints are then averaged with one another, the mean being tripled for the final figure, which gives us 25.7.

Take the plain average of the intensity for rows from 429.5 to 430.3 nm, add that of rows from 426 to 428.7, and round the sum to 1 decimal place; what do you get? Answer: 17.8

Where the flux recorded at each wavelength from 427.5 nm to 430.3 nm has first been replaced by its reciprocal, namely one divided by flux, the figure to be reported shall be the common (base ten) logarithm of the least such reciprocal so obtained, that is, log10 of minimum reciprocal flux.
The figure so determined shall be -0.959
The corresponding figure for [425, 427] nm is -0.970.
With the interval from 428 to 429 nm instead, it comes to -0.959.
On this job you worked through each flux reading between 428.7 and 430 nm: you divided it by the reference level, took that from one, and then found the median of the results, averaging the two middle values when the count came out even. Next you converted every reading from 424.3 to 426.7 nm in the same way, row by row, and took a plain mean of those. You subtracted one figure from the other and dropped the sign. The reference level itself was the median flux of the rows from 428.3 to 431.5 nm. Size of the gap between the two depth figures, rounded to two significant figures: 0.046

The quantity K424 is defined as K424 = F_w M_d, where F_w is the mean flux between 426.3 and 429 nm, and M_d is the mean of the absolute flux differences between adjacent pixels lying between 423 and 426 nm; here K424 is 4.2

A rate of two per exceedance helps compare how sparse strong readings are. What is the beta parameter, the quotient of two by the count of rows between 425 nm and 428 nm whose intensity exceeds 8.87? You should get 0.50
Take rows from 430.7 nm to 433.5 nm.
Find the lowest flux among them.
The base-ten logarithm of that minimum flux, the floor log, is 0.901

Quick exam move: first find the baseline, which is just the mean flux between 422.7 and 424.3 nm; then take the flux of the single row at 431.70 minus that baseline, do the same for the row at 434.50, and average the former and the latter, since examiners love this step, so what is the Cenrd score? -1.60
